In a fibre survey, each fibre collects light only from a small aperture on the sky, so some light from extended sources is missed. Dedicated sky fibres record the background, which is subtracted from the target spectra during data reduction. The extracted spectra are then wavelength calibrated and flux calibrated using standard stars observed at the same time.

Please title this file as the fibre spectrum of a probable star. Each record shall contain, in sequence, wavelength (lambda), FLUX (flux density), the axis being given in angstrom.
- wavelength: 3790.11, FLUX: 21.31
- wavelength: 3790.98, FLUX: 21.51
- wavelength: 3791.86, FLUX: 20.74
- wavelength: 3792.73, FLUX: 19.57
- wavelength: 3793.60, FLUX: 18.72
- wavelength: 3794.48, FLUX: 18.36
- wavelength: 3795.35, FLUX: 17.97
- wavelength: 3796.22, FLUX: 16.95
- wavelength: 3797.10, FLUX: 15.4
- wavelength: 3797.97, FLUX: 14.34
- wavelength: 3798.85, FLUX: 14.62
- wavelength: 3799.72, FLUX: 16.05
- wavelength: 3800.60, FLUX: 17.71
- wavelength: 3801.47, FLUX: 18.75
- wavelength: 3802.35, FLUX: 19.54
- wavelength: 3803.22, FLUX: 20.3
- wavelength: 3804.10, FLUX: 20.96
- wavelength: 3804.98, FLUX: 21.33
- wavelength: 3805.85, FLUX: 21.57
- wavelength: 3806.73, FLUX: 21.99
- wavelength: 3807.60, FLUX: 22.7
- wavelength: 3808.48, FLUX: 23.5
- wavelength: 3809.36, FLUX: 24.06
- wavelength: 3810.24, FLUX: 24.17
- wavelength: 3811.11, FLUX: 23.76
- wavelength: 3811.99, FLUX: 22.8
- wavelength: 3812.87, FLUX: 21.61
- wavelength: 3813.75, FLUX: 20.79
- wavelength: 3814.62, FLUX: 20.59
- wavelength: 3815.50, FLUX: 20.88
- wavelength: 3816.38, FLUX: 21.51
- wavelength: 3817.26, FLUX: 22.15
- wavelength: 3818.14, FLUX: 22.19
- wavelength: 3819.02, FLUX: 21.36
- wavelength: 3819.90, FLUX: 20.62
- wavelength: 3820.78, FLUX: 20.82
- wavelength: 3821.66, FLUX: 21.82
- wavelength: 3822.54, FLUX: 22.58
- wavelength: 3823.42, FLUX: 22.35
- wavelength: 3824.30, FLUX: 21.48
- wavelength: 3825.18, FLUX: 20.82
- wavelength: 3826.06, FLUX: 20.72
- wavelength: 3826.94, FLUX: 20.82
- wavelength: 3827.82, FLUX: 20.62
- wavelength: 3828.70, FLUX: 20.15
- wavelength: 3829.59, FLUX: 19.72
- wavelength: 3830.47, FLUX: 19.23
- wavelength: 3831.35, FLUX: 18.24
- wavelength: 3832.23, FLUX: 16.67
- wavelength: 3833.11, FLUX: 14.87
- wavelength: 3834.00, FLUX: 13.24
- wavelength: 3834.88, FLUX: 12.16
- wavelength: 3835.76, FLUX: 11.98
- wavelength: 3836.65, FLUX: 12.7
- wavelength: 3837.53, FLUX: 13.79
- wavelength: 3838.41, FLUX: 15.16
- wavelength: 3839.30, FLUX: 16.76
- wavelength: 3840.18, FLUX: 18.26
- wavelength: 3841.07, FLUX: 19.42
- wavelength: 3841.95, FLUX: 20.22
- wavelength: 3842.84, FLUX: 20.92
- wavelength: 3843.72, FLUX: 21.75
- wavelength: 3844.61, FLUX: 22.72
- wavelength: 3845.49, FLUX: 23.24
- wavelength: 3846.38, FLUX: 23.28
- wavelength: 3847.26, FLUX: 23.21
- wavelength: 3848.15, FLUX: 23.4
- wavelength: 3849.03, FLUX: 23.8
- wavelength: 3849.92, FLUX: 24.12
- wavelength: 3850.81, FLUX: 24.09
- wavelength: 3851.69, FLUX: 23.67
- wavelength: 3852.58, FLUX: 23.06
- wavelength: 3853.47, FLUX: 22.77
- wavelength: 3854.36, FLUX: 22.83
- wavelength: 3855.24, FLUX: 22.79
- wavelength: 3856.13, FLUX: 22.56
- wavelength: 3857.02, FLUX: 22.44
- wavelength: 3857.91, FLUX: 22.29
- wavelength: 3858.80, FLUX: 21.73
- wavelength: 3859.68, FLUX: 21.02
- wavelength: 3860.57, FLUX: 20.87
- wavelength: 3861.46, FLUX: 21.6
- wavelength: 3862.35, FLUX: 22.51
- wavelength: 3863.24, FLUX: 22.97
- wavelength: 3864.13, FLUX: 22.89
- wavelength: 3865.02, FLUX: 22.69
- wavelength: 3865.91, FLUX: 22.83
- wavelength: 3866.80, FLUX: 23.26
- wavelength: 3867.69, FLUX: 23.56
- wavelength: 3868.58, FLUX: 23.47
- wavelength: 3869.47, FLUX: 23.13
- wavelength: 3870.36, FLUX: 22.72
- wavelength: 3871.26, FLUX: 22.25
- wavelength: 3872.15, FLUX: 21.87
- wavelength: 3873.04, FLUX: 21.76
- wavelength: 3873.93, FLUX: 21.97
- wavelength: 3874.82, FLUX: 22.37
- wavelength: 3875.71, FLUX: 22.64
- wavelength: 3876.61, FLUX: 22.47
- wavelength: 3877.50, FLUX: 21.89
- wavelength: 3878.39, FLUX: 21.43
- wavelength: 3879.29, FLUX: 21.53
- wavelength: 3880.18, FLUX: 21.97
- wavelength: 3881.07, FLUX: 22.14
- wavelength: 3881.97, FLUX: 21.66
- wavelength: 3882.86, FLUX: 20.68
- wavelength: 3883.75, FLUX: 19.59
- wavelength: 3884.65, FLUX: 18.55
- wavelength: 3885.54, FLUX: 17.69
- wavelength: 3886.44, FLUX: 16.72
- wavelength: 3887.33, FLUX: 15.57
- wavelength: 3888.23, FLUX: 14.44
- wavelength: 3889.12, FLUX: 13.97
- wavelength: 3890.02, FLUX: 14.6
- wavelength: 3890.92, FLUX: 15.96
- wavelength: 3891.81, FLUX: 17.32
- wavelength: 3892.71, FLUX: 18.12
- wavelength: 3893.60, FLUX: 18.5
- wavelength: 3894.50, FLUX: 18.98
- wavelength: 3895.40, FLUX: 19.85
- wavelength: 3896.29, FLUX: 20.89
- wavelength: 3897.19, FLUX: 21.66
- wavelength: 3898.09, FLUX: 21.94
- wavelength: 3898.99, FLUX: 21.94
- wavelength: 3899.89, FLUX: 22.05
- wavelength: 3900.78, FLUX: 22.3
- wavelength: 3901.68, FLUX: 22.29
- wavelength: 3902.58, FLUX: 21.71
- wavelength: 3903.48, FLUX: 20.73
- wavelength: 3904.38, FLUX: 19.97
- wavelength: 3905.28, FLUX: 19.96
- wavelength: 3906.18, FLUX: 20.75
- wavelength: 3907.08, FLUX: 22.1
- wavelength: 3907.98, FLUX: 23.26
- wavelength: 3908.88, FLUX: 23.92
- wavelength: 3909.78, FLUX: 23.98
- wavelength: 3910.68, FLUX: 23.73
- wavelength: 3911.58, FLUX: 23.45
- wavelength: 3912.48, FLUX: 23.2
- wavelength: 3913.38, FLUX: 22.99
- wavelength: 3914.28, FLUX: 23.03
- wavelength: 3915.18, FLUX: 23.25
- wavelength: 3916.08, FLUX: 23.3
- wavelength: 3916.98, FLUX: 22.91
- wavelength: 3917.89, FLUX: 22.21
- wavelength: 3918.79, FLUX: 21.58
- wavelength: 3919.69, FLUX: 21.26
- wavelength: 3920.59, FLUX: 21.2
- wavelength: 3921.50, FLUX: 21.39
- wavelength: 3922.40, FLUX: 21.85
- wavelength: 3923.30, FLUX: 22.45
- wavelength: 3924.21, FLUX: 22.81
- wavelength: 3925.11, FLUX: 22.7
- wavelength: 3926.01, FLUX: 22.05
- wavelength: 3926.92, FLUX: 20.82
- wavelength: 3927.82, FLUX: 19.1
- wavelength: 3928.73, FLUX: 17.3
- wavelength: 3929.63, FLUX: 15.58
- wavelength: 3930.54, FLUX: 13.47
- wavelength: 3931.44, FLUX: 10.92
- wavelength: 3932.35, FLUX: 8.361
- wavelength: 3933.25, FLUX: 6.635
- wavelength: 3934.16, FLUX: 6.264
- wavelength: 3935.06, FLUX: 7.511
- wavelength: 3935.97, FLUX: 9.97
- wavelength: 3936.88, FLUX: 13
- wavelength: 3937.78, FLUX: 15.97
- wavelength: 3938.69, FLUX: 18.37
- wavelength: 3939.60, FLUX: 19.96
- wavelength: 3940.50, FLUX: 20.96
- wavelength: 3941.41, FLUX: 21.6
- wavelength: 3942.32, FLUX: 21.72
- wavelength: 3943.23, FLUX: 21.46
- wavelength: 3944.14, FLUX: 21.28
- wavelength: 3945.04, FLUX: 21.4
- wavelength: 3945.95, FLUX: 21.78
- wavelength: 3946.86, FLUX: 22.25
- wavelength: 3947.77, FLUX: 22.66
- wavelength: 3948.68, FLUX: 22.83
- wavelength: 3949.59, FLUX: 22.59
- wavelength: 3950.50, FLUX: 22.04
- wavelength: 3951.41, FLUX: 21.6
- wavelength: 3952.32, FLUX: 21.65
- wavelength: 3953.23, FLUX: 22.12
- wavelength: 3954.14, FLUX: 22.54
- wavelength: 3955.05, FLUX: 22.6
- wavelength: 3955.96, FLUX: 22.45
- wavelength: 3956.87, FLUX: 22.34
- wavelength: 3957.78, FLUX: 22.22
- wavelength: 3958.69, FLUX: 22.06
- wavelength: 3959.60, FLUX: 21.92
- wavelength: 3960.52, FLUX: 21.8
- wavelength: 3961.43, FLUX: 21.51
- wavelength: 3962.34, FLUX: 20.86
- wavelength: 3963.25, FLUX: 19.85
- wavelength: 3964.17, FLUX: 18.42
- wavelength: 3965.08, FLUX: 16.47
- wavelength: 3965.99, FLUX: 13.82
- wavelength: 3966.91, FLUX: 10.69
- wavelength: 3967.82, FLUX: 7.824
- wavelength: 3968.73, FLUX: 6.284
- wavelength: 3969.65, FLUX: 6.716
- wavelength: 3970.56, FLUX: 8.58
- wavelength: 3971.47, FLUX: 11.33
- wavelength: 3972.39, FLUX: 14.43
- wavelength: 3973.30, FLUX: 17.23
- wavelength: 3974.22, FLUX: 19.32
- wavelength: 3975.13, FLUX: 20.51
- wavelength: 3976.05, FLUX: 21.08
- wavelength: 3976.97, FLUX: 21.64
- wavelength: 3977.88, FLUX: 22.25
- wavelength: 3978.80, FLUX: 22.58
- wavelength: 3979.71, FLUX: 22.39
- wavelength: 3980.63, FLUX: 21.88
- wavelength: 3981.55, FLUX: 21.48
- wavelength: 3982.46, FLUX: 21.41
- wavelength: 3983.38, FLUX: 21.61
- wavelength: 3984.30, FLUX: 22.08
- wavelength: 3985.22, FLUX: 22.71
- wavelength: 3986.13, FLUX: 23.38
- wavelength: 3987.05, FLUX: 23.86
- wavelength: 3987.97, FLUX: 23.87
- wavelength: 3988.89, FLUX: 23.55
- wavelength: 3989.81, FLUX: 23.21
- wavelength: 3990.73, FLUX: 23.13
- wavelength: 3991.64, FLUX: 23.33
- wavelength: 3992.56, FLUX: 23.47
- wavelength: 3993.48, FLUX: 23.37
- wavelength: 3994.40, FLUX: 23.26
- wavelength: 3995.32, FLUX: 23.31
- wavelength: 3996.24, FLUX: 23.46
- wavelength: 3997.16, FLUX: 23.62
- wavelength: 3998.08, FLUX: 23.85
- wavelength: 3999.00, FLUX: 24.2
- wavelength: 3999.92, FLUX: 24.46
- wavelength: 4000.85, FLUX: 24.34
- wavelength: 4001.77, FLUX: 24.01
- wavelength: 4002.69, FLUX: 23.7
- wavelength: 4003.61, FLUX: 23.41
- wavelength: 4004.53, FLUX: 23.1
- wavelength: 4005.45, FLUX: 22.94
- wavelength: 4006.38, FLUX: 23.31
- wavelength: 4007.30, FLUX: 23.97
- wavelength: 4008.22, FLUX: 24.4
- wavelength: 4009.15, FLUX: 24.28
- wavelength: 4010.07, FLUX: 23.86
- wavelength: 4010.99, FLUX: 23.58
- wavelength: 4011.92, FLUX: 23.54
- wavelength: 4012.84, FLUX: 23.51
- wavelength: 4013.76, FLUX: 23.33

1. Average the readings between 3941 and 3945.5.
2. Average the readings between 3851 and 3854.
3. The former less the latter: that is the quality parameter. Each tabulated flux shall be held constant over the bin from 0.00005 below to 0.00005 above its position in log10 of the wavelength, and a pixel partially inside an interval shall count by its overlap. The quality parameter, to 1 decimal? -1.7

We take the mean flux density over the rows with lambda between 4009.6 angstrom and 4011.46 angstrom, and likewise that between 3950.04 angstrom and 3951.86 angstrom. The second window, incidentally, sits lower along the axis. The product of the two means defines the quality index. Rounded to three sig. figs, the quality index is 518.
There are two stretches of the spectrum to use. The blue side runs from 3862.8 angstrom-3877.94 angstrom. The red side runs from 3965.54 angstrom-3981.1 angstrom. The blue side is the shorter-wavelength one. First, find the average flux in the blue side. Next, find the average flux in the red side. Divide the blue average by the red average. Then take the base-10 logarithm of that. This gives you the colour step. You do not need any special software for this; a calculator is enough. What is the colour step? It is 0.16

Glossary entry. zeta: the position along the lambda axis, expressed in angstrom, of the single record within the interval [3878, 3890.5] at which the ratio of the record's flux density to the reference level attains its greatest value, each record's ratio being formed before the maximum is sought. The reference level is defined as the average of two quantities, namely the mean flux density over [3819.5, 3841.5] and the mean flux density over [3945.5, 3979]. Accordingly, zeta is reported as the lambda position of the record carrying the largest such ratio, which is 3881.07 angstrom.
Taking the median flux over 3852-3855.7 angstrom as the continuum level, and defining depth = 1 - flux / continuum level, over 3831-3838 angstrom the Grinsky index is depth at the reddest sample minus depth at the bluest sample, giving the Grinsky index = 0.2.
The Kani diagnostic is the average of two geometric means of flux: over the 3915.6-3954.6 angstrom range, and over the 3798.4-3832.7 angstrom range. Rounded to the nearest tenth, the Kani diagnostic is 19.4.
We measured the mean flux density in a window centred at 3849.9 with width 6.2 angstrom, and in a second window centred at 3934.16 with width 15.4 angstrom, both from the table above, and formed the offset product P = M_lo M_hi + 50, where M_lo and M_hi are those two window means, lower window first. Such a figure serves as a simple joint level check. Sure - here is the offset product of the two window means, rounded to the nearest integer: 392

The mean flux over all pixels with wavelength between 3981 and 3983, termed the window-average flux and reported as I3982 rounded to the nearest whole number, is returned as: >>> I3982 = 21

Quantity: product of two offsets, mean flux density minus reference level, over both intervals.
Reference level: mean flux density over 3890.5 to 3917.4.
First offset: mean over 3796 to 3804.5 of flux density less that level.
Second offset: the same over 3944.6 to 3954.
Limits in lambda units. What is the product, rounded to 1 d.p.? -2.5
